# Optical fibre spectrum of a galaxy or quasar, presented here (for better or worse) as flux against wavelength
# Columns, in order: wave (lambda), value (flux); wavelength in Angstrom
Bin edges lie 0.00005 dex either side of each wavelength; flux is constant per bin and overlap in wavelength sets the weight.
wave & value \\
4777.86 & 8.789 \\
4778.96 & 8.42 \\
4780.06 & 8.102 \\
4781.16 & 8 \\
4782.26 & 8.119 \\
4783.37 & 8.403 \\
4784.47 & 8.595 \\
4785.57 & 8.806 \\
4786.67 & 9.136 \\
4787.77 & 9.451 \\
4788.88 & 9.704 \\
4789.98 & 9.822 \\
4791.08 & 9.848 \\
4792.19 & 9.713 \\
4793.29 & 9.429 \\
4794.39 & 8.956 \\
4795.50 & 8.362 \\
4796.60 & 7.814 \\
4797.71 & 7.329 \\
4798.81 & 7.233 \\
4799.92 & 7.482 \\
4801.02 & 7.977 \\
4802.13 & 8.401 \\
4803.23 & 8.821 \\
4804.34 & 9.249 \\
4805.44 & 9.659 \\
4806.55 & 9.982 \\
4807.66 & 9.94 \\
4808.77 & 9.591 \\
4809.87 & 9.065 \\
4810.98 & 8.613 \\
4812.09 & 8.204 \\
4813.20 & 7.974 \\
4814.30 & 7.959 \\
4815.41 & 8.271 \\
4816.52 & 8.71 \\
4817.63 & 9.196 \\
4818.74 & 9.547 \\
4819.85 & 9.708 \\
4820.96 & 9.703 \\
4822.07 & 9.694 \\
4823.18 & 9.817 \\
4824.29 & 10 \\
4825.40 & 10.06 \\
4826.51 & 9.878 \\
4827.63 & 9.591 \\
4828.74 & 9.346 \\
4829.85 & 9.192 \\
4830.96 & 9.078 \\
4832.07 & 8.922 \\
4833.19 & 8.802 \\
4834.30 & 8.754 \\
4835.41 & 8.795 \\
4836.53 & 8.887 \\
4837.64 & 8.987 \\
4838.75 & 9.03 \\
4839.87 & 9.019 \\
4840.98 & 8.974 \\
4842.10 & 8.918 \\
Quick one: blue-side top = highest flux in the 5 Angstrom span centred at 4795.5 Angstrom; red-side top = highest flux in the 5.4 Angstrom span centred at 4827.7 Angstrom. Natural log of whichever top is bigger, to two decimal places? 2.31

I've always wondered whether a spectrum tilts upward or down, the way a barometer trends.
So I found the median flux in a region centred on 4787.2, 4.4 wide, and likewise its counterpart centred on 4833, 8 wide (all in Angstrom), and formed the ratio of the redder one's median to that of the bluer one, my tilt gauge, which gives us 0.96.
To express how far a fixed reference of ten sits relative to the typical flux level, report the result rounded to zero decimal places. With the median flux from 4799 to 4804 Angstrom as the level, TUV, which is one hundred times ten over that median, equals 122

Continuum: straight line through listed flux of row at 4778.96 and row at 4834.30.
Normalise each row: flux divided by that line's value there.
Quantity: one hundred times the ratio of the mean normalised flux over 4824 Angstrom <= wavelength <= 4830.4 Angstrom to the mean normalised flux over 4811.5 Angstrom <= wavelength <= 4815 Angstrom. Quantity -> 119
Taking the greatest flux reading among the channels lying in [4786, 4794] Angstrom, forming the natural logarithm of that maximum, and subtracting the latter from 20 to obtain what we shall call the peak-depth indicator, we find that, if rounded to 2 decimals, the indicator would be 17.71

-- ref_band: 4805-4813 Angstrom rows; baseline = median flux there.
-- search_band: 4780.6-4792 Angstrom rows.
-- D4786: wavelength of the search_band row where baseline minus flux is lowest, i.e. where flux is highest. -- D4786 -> 4791.08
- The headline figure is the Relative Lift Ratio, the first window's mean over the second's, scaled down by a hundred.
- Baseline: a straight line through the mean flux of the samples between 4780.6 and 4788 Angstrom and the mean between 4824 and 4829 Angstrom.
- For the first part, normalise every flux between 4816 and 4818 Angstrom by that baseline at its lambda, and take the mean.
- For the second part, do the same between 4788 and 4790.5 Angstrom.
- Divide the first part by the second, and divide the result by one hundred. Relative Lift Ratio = 0.0085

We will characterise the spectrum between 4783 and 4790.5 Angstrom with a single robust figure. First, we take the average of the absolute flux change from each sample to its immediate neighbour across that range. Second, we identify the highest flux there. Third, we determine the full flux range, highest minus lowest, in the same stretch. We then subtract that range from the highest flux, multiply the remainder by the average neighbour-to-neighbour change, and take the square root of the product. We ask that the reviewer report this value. 1.41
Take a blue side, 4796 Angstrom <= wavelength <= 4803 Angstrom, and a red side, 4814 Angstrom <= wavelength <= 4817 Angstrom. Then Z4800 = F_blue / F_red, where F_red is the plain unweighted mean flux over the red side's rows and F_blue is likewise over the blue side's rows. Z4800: 0.93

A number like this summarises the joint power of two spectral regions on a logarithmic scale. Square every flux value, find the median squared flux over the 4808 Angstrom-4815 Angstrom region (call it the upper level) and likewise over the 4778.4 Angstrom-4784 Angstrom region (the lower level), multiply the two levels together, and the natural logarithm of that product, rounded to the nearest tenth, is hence 8.4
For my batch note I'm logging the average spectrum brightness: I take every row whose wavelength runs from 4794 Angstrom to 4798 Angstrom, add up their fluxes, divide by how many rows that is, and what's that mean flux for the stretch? 8.1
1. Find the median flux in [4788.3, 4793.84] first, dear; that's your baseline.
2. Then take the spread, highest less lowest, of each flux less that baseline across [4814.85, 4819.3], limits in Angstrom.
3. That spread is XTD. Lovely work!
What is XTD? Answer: 1.3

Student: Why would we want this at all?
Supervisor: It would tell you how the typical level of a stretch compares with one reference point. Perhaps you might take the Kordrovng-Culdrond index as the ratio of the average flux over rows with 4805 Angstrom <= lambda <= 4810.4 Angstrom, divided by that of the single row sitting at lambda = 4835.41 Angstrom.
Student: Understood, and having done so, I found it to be 1.10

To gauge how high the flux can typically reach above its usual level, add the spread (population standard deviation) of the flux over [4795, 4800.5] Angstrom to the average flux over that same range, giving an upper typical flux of 8.1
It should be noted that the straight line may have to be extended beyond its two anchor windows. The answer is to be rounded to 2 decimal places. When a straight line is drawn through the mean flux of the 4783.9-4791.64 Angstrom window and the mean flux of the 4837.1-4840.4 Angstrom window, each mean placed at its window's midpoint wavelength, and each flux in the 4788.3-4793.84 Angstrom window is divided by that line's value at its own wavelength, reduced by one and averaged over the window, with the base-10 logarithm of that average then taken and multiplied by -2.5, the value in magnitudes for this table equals 3.45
